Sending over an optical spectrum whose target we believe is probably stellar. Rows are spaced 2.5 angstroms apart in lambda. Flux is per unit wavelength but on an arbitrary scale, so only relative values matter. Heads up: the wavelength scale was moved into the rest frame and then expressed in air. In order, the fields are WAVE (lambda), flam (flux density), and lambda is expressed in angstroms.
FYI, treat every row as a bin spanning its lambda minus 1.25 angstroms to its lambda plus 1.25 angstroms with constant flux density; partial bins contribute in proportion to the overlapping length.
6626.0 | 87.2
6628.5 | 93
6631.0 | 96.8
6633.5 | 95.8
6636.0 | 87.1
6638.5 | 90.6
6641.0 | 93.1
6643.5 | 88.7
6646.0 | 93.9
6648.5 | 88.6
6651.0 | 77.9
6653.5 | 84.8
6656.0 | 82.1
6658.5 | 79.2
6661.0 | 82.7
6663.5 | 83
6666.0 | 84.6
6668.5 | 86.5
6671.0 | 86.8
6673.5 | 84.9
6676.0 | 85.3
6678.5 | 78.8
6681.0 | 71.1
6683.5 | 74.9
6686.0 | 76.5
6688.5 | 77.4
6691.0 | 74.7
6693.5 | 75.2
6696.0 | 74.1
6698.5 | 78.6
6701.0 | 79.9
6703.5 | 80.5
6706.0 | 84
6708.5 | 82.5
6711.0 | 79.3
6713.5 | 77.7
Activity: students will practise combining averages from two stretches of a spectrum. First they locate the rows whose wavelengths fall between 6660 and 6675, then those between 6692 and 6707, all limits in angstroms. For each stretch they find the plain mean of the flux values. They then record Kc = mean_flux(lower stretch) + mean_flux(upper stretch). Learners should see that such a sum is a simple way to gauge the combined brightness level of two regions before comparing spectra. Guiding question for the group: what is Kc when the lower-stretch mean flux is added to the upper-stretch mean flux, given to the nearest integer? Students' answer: 163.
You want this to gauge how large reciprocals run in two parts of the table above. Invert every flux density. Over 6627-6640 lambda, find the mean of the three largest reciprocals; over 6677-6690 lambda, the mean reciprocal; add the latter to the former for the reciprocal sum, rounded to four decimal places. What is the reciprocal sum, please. 0.0243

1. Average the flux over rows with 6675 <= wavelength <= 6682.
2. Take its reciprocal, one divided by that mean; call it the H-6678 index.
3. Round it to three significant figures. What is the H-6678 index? 0.0128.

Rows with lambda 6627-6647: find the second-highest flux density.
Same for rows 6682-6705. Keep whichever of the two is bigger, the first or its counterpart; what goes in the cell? 95.8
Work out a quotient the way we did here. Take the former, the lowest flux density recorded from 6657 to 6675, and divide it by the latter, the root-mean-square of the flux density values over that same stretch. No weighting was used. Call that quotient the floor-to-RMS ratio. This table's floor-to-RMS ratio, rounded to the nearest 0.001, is 0.943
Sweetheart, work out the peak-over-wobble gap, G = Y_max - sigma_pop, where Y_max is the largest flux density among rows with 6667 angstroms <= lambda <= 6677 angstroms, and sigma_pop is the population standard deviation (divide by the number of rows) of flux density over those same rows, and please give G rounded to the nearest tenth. 86.0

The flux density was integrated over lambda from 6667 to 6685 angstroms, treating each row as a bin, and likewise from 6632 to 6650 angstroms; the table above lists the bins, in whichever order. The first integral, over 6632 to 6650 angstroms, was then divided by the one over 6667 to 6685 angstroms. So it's 1.12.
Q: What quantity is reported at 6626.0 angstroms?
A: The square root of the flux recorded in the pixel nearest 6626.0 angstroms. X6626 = 9.3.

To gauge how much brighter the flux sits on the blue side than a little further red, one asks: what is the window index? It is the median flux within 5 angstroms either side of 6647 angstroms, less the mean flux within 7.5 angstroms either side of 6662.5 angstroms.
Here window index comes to 5.6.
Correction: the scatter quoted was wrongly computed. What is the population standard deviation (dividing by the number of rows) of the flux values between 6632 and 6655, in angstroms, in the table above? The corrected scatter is 5.1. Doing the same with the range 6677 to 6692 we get 2.4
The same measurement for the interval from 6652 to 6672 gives 2.3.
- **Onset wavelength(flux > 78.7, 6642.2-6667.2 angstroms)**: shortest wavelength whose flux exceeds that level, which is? 6643.5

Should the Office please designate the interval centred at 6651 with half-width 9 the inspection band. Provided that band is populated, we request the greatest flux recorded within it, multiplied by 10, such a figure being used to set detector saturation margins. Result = 939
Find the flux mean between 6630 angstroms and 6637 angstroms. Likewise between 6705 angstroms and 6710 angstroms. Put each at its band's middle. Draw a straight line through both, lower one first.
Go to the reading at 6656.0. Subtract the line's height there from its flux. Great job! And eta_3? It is -8.1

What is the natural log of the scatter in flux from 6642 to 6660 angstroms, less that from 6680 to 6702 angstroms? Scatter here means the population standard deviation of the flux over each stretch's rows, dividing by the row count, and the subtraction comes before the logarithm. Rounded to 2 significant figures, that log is 1.0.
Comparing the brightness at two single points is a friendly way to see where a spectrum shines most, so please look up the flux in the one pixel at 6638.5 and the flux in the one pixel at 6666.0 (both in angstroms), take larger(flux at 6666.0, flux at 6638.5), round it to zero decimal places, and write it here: 91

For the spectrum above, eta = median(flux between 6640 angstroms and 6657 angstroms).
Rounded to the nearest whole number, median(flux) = 89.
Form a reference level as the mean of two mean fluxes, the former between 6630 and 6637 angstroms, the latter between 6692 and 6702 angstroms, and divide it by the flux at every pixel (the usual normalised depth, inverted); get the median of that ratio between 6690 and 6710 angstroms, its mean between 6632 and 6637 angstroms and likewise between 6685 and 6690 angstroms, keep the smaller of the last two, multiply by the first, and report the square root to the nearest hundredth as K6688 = 1.00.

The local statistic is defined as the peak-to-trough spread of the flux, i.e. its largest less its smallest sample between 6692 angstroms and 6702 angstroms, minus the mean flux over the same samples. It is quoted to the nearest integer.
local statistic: -71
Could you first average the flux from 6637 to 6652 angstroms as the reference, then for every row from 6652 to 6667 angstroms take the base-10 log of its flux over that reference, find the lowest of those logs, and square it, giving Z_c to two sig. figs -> 0.0025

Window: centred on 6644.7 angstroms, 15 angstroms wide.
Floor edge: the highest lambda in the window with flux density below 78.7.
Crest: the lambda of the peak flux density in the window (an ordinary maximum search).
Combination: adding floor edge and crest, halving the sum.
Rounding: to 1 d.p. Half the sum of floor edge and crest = 6648.5 angstroms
